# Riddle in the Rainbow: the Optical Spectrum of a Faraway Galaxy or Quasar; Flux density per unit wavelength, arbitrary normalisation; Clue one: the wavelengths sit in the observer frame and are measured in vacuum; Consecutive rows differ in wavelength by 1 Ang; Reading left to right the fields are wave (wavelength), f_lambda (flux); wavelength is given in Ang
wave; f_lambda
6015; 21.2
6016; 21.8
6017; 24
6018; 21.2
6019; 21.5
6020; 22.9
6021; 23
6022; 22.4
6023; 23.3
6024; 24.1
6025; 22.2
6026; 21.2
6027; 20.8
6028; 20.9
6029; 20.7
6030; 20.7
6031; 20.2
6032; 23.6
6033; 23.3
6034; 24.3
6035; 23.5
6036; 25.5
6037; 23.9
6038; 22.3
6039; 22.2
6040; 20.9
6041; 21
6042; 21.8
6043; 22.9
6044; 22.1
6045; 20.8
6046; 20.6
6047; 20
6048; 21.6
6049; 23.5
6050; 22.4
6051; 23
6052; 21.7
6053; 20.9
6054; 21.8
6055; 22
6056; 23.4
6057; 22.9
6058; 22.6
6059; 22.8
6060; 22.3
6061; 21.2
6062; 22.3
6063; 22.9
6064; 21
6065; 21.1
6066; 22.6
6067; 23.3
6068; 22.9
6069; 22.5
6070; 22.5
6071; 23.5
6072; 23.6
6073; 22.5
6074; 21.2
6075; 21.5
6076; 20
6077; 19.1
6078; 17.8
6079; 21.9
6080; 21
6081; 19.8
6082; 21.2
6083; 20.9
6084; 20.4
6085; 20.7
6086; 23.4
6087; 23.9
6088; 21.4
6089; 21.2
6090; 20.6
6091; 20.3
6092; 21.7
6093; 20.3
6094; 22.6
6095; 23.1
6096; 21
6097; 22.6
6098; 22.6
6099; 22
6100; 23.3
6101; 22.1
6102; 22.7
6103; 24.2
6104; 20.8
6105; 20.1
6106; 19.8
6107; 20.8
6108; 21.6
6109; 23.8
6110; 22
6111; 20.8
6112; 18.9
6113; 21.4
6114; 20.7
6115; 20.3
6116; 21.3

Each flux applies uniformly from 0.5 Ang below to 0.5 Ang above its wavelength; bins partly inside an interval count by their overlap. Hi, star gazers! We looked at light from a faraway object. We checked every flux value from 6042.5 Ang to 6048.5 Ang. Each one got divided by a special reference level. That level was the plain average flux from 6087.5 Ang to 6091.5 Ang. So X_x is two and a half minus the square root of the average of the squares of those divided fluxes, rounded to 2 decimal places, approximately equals 1.48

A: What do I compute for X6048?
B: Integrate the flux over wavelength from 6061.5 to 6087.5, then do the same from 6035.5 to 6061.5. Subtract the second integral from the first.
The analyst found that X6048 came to -13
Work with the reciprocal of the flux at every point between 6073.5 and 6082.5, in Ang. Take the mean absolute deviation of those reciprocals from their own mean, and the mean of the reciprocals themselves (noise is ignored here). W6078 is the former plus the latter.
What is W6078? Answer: 0.052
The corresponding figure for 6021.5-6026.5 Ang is 0.046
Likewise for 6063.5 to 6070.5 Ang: 0.046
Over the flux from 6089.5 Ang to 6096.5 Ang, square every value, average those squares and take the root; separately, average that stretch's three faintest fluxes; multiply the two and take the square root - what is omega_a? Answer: 20.9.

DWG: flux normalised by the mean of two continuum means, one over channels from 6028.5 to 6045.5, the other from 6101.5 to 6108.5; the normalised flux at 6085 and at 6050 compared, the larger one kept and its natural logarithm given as 0.023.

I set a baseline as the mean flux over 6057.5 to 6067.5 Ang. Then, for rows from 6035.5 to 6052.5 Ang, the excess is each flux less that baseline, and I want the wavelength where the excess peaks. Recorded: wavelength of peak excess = 6036 Ang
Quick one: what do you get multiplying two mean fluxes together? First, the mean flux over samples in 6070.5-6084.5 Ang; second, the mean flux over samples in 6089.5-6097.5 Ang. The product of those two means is 453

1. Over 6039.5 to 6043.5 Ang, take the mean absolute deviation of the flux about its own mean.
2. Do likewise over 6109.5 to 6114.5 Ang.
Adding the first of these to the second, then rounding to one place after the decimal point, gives 1.5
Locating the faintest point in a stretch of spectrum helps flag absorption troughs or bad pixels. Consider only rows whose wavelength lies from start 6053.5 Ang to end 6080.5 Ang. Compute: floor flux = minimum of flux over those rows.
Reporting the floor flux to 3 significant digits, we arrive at 17.8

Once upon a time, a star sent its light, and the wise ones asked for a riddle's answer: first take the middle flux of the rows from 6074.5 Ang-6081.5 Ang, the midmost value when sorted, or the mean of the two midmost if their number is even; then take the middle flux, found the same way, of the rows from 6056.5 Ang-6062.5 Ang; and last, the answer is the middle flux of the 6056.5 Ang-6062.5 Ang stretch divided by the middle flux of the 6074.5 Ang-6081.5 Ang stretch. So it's 1.12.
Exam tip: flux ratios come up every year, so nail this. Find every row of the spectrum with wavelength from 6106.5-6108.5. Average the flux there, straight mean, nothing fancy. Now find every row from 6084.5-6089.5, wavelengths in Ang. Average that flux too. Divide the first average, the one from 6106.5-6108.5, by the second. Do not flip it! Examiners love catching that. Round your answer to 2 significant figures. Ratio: 0.96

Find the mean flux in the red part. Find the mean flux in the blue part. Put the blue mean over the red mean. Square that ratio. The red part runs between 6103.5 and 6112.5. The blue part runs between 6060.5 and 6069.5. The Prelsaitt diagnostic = 1.12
